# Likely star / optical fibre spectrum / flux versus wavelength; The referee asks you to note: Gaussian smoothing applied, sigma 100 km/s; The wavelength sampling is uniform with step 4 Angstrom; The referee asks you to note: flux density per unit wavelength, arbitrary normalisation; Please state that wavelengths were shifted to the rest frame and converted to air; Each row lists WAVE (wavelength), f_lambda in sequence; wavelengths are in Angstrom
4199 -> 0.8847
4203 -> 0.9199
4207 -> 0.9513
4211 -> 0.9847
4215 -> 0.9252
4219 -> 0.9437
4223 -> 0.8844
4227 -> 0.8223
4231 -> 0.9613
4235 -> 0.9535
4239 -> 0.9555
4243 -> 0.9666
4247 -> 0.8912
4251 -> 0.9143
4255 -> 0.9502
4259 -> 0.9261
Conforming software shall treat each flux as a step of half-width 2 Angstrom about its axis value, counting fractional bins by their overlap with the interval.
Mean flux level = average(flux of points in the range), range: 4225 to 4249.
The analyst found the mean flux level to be 0.93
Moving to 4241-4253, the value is 0.92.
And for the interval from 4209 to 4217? 0.95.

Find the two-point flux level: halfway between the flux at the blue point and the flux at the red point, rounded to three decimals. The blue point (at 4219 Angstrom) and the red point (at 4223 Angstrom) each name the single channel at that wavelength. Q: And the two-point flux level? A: 0.914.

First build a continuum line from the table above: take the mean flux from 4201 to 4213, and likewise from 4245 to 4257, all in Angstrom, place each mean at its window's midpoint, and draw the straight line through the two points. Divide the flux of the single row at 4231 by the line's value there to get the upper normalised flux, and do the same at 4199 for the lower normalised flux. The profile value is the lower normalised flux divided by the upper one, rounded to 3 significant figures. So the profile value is 0.897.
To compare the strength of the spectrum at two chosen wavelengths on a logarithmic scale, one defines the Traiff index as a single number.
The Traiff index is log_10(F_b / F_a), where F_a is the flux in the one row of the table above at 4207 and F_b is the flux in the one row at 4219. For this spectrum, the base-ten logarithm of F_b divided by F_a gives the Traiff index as 0.00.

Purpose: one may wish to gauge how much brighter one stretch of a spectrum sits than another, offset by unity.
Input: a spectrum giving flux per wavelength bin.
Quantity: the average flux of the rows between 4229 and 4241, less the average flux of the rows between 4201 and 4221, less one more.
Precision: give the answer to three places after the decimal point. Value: -0.988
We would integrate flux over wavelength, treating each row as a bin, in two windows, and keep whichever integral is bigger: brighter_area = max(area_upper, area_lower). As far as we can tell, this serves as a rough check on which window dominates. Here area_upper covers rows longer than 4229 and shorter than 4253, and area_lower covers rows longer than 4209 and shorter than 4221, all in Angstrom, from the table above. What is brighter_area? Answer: 22.6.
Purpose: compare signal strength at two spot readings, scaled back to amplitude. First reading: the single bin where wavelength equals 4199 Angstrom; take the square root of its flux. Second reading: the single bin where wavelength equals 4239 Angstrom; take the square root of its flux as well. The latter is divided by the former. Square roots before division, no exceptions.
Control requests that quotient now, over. 1.04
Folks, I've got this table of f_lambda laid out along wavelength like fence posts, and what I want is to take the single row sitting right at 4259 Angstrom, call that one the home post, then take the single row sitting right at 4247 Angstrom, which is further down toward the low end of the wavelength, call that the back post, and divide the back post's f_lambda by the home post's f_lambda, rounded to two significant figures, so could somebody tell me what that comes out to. 0.96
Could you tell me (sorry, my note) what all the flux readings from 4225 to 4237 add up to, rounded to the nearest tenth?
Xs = 2.7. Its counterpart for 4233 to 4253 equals 4.7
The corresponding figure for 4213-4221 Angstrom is 1.9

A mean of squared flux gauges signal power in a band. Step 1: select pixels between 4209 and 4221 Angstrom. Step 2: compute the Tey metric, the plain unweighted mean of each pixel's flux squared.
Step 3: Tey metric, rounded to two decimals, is 0.91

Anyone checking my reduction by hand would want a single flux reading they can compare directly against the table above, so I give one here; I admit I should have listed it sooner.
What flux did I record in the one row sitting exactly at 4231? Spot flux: 0.9613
